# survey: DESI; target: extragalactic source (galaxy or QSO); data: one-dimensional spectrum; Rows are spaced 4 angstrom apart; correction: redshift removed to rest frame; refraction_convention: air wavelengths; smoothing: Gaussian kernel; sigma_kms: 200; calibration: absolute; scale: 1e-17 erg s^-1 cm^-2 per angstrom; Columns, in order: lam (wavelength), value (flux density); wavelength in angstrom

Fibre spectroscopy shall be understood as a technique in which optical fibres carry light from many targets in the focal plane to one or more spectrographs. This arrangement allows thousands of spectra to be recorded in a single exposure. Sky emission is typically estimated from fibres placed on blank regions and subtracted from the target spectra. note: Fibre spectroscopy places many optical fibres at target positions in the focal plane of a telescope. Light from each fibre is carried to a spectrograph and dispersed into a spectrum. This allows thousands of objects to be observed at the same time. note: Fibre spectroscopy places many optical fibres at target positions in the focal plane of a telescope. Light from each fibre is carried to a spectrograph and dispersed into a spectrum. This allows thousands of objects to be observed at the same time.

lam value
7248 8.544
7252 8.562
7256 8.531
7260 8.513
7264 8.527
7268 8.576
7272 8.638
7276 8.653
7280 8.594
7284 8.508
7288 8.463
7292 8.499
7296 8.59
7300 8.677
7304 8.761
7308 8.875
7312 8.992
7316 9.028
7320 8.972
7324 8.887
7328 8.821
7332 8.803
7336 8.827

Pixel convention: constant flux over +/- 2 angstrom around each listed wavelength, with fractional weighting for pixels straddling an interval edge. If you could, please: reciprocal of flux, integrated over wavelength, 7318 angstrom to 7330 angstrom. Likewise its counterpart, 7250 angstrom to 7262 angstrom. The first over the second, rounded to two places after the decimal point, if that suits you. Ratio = 0.96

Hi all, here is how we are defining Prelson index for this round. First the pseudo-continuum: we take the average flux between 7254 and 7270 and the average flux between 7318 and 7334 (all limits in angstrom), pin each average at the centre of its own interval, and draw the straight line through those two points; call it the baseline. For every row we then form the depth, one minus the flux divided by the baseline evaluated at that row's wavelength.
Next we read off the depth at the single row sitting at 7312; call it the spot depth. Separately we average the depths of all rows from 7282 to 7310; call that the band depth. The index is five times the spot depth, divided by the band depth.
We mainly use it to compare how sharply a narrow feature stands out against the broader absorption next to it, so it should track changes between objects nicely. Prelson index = -11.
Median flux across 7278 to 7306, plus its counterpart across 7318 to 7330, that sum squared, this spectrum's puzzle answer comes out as 305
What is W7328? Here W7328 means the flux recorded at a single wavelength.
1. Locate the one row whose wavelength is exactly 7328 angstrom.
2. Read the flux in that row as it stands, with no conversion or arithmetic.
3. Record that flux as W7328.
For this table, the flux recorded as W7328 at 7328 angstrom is 8.821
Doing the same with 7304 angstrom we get 8.761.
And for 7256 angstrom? 8.531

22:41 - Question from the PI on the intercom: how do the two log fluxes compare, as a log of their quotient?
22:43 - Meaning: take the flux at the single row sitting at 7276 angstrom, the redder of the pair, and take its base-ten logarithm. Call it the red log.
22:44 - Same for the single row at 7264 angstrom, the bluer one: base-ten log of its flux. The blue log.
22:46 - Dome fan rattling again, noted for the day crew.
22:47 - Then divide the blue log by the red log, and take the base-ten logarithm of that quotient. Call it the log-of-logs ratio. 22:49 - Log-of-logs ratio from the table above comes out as -0.0030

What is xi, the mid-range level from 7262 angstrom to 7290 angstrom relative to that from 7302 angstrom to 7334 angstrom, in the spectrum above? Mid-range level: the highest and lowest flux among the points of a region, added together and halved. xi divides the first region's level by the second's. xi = 0.96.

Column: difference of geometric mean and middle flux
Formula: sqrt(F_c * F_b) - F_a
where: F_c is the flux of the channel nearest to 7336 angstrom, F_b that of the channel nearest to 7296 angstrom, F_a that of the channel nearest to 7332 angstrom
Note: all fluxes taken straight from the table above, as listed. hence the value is -0.10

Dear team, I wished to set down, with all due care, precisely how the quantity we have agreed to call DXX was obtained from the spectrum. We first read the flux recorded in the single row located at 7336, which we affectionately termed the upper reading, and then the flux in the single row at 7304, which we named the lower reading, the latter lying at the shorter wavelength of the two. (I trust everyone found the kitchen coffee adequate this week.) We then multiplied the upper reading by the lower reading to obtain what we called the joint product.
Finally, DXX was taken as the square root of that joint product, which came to 8.79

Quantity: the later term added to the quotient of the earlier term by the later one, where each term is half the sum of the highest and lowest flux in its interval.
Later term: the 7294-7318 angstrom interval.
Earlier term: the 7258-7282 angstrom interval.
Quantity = 9.783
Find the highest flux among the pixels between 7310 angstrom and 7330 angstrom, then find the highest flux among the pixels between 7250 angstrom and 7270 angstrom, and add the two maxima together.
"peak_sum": 17.60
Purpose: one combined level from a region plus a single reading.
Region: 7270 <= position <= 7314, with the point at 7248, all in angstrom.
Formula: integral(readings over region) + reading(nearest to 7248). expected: 390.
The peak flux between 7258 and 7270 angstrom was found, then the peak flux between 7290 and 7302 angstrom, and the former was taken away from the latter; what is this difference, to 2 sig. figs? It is 0.10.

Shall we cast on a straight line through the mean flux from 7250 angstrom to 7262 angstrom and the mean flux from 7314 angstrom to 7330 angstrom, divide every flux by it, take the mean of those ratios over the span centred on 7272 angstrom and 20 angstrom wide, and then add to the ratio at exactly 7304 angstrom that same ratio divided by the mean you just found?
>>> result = 1.99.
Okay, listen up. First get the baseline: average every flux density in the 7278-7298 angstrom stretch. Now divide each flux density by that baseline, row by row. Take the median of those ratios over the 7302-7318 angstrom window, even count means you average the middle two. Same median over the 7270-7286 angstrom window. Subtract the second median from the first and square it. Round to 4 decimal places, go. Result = 0.0014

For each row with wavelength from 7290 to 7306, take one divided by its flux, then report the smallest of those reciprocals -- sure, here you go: 0.114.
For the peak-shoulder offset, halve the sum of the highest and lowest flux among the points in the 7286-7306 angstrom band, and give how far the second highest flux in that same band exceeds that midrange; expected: 0.065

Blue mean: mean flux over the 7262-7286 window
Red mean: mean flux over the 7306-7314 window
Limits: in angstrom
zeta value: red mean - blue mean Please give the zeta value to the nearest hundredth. 0.35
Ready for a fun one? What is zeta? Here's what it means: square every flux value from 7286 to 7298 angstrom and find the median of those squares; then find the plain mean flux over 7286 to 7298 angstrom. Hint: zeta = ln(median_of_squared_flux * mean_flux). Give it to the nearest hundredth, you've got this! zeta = 6.42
